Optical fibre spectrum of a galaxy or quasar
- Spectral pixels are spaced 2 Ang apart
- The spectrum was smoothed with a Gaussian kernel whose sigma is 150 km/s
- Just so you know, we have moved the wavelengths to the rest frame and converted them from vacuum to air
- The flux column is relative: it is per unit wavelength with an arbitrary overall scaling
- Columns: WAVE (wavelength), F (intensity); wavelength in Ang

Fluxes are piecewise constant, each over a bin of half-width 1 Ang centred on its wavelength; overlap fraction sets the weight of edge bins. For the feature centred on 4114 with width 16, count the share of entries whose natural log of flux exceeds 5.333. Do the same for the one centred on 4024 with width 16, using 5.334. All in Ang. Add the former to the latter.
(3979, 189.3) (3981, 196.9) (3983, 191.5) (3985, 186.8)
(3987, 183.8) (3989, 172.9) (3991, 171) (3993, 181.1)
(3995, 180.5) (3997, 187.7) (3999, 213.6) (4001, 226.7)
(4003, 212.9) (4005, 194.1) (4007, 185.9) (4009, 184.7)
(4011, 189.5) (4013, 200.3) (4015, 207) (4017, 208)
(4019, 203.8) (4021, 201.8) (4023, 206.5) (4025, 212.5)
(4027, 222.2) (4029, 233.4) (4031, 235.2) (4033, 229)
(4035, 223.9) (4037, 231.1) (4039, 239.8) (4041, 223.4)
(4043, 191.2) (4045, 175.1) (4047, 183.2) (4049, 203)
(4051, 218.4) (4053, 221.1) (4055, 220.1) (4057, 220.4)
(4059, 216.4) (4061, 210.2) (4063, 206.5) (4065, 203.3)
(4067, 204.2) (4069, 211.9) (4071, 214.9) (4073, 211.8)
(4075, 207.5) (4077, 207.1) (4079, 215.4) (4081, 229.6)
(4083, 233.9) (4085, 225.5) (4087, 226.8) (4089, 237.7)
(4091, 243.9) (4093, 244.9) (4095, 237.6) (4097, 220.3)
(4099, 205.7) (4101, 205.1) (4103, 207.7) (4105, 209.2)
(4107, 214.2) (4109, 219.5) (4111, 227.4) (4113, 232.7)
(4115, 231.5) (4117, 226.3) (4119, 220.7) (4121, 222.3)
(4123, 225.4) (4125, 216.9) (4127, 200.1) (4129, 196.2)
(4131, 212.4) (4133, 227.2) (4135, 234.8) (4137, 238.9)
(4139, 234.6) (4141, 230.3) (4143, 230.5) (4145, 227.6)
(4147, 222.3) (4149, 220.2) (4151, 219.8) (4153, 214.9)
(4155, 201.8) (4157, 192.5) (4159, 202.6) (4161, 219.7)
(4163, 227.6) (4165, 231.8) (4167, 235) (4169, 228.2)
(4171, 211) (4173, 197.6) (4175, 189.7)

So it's 1.6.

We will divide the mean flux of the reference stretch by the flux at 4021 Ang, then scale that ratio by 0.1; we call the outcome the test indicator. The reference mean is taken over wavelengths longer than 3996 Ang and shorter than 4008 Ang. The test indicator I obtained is 0.101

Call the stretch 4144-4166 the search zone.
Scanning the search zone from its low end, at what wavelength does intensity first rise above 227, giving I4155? 4145 Ang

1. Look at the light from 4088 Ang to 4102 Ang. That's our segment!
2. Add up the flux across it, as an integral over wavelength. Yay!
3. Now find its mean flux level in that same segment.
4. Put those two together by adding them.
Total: 3418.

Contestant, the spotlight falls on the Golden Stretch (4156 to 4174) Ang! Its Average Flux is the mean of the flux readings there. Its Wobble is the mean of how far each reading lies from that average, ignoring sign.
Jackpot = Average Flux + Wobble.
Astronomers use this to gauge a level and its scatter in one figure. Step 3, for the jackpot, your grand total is 230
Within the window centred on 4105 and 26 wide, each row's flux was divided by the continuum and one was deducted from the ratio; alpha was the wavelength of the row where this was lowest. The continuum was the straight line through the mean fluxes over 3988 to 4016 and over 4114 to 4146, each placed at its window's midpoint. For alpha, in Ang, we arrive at 4101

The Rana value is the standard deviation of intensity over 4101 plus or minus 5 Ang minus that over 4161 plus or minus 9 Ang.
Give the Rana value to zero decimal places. -9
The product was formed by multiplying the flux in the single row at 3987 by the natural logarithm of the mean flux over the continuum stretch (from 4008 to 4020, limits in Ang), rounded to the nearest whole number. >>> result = 973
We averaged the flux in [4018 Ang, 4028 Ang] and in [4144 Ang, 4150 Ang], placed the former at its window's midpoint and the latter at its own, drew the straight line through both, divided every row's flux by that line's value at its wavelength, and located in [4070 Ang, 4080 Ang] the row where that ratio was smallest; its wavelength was 4077 Ang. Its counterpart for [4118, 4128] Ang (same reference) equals 4127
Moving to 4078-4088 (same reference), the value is 4079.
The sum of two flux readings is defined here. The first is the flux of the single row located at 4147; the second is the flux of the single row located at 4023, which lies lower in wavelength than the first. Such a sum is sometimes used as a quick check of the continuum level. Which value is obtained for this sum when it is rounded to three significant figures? 429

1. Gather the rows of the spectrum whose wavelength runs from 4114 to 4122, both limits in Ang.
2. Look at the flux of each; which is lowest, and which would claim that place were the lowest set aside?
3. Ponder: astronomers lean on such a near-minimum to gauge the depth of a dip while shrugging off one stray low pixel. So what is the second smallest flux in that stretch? 222.3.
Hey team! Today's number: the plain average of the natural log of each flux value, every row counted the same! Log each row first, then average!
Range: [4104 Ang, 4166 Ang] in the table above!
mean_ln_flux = 5.39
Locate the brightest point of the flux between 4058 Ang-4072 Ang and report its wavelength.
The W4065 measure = 4059 Ang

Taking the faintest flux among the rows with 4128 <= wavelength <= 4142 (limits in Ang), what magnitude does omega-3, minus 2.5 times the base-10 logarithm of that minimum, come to -5.73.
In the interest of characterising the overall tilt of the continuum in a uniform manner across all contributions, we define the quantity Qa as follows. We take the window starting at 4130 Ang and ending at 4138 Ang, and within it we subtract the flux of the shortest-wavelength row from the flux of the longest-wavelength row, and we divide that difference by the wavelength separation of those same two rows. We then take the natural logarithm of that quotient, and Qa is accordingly 1.5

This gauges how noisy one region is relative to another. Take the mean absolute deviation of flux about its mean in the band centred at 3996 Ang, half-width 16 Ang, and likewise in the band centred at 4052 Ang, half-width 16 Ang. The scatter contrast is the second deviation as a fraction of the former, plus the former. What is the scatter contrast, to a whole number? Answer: 12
